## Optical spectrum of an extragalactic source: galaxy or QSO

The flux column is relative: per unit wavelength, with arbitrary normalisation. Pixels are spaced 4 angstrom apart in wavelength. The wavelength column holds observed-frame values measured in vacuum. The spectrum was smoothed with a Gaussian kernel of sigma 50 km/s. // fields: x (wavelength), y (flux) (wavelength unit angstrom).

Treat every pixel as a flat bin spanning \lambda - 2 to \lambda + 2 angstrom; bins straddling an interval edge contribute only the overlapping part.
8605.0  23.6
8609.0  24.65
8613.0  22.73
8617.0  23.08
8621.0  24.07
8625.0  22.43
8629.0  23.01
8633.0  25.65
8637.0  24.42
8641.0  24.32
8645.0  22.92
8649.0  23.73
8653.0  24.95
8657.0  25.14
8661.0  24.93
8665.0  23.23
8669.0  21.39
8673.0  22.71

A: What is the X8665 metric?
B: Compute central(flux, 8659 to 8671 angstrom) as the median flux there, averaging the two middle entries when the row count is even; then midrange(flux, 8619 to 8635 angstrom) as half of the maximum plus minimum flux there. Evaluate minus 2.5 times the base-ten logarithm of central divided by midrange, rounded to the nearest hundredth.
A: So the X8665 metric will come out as 0.04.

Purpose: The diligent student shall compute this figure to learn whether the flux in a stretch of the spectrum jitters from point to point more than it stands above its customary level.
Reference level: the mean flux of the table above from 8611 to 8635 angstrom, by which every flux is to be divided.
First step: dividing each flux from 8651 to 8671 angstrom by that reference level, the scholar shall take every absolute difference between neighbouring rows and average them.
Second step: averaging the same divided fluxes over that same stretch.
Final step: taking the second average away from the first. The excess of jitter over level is -0.977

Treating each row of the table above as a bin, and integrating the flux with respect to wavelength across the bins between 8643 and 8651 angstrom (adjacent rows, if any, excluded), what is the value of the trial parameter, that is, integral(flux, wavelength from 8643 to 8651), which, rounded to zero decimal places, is 187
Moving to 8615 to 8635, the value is 473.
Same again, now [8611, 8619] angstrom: 183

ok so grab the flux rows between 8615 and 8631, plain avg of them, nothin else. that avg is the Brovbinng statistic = 23.1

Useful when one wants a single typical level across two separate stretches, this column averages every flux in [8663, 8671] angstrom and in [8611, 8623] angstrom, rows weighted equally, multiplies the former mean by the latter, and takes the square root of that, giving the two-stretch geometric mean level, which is 22.8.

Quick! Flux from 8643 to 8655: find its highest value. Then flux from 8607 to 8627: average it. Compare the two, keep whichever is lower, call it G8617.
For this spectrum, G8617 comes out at 23.4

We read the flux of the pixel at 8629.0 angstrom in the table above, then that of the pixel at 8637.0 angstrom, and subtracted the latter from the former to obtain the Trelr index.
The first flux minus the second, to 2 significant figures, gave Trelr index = -1.4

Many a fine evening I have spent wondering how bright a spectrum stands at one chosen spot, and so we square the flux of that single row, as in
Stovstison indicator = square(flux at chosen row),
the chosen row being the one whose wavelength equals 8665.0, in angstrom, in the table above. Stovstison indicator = 540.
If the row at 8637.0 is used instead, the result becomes 596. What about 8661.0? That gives 622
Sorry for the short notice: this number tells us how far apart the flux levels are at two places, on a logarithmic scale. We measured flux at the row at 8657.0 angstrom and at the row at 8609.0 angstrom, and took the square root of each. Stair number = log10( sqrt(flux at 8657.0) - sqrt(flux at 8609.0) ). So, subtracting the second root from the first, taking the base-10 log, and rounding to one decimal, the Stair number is -1.3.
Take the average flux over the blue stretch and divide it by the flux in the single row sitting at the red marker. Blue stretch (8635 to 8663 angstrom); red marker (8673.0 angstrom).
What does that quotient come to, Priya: 1.07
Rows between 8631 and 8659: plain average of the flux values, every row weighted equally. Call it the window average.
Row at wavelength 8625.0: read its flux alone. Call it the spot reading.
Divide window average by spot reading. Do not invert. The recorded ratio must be 1.09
